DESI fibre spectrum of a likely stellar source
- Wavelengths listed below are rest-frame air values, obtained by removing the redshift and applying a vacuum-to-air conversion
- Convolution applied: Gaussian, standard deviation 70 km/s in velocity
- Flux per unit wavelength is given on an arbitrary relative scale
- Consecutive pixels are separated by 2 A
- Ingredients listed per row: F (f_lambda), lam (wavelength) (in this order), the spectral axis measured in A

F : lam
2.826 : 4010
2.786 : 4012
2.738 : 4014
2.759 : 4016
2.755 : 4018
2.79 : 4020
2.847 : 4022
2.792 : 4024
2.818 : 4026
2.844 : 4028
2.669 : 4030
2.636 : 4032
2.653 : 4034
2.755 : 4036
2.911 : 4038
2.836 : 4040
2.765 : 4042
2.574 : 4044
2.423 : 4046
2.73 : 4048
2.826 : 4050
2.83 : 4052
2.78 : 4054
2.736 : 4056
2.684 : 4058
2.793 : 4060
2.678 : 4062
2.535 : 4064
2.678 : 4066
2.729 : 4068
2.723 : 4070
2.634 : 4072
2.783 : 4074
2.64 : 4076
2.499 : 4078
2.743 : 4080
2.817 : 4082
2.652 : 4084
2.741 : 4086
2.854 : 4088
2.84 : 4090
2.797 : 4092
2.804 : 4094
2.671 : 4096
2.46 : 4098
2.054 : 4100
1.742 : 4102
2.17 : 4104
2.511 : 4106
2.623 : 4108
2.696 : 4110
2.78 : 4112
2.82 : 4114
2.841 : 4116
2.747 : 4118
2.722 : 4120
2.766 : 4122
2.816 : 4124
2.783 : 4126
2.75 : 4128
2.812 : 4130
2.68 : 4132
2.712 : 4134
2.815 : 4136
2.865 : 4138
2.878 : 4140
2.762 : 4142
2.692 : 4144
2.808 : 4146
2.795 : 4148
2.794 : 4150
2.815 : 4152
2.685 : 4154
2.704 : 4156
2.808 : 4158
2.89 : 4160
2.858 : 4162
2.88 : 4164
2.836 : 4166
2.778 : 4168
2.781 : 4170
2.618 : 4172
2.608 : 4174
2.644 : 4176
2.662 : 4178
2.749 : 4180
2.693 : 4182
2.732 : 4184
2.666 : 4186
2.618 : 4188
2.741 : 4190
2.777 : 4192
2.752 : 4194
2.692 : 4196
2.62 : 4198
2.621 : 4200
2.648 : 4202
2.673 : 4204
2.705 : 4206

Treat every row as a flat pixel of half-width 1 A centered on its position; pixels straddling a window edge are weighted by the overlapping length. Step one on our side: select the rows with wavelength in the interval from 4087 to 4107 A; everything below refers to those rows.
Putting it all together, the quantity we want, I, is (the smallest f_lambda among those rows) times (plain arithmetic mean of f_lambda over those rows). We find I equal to 4.3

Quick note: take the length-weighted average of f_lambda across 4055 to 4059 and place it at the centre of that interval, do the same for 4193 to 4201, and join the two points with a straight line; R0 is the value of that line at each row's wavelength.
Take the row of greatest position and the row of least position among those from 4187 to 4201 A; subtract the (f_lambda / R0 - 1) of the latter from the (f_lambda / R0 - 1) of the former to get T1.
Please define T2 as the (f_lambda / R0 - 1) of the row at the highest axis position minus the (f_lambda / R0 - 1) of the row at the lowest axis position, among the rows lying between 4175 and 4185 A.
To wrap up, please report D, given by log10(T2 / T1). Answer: 1.2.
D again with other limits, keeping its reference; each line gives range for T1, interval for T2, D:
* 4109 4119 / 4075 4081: 0.3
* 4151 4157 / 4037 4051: -0.1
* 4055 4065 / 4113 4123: -0.6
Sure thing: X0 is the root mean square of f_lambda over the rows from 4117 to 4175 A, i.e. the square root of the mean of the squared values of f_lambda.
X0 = 2.78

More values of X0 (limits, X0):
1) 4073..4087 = 2.70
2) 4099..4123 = 2.56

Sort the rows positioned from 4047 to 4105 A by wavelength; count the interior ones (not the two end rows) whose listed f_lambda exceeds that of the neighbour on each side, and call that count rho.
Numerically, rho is 7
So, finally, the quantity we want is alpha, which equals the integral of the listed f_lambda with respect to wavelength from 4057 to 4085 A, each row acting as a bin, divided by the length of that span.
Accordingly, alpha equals 2.68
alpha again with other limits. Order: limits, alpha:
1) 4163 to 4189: 2.71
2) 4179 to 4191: 2.70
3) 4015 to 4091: 2.73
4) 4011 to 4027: 2.79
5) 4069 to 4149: 2.68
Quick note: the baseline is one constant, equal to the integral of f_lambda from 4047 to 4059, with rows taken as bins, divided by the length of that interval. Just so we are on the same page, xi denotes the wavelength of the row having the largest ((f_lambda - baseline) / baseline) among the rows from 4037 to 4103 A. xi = 4038 A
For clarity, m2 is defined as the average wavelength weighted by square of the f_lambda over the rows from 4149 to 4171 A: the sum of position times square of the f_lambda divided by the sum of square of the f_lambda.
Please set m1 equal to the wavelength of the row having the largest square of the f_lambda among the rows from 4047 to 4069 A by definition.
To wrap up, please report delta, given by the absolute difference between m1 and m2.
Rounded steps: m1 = 4052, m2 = 4160.1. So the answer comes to 108.1 A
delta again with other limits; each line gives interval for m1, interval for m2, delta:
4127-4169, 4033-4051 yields 118.1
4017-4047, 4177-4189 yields 144.9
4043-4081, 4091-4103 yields 44.0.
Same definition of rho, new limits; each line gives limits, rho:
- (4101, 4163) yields 7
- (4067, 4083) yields 1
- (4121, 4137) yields 2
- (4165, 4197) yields 4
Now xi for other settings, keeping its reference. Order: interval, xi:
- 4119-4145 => 4140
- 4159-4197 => 4160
